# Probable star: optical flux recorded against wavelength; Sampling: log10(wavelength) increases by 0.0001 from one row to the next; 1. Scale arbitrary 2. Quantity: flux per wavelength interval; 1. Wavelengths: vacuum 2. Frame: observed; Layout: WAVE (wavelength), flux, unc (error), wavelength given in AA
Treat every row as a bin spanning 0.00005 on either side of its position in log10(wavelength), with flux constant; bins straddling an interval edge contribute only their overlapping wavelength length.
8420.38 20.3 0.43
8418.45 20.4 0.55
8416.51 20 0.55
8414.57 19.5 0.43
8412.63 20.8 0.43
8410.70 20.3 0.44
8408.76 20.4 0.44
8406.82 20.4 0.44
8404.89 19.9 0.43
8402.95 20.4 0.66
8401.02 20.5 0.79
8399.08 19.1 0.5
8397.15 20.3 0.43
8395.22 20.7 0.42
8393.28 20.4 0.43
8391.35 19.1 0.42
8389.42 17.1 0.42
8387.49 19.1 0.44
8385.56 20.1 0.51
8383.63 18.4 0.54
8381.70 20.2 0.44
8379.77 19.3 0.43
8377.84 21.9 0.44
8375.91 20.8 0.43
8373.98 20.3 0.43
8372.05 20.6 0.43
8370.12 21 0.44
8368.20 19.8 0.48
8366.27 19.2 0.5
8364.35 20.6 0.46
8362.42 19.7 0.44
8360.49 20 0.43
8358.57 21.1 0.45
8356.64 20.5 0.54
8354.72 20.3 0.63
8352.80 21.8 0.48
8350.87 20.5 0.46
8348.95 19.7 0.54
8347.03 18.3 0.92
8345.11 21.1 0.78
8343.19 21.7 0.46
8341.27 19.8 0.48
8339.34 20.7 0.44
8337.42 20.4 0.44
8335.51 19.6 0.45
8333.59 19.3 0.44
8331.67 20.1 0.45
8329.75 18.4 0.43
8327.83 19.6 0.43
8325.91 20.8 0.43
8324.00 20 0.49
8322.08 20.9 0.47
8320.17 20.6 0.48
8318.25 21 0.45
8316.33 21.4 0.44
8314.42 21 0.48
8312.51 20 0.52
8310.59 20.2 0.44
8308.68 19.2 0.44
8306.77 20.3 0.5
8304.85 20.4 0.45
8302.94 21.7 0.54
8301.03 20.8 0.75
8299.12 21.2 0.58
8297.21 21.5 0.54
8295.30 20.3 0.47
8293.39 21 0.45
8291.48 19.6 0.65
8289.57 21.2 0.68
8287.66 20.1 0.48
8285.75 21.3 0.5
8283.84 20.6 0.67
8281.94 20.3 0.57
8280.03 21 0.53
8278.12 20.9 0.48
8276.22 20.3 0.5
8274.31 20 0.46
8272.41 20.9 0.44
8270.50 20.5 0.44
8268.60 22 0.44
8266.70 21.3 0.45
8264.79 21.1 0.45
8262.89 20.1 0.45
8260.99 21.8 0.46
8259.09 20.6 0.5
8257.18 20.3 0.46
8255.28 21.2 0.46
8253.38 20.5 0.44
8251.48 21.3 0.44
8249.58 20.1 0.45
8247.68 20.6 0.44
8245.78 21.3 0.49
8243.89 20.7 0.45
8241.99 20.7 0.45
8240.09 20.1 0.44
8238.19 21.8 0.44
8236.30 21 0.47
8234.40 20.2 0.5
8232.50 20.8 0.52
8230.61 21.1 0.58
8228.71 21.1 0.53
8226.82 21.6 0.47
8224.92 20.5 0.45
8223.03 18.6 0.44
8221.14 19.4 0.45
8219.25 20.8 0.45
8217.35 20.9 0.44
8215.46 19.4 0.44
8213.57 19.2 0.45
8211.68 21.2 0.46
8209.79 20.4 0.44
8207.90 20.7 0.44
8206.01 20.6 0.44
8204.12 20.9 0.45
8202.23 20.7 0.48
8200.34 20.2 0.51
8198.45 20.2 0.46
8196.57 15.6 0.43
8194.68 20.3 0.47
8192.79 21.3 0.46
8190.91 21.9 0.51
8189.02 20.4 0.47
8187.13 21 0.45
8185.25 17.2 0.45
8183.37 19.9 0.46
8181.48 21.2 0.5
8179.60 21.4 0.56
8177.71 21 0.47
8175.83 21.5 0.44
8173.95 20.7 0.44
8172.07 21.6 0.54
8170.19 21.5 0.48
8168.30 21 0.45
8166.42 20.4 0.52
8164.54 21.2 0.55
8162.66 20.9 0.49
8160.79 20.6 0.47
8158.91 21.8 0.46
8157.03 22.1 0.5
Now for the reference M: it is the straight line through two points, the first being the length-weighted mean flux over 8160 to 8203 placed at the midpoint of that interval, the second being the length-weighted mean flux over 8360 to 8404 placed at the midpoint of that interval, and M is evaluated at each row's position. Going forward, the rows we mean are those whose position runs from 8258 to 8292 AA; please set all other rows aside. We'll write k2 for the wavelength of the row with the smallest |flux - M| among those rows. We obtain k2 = 8276.22 AA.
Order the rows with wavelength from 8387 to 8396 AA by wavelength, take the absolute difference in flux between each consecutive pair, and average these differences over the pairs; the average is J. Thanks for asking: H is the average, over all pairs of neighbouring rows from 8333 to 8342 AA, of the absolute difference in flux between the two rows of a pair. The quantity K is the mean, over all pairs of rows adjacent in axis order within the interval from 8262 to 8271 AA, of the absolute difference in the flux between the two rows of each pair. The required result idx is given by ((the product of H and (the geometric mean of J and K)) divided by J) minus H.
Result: -0.13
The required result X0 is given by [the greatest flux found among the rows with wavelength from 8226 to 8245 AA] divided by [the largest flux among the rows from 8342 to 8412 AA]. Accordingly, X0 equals 1.00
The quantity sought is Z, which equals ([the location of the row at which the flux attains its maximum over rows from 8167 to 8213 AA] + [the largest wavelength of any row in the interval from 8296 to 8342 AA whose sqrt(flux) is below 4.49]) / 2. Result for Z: 8266.1 AA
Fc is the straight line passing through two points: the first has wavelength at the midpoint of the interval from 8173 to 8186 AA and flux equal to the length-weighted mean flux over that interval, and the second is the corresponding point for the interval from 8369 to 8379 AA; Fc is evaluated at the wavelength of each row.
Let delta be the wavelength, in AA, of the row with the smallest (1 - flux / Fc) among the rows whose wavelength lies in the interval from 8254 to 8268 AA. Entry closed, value 8260.99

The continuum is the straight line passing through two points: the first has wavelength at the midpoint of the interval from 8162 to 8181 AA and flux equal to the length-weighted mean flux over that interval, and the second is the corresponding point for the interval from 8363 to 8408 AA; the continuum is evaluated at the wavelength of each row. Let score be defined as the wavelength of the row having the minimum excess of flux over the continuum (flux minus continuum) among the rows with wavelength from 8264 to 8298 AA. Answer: 8291.48 AA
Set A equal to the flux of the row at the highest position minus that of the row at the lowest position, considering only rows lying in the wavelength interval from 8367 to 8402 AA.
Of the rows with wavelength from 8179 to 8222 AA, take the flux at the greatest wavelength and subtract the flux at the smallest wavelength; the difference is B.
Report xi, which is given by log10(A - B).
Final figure 0.4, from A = 0.7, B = -2.00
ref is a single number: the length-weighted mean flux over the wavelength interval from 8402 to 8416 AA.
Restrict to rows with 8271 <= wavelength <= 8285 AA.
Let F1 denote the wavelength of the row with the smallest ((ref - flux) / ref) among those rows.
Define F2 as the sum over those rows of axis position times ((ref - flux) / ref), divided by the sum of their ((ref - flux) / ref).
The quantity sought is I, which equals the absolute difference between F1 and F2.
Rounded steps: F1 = 8280.03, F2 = 8278.4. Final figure 1.6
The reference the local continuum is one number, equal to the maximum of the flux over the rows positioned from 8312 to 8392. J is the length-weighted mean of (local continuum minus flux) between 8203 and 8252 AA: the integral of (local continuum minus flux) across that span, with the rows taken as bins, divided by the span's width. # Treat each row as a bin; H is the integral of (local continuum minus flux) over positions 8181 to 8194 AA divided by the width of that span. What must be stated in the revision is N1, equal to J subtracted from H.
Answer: 0.19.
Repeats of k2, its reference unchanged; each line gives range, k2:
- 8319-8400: 8360.49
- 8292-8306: 8295.30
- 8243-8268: 8257.18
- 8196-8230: 8209.79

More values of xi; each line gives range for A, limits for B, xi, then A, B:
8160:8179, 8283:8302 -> -0.7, 0.4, 0.20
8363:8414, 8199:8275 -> -0.4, 0.2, -0.20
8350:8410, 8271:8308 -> -0.3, -0.1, -0.60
